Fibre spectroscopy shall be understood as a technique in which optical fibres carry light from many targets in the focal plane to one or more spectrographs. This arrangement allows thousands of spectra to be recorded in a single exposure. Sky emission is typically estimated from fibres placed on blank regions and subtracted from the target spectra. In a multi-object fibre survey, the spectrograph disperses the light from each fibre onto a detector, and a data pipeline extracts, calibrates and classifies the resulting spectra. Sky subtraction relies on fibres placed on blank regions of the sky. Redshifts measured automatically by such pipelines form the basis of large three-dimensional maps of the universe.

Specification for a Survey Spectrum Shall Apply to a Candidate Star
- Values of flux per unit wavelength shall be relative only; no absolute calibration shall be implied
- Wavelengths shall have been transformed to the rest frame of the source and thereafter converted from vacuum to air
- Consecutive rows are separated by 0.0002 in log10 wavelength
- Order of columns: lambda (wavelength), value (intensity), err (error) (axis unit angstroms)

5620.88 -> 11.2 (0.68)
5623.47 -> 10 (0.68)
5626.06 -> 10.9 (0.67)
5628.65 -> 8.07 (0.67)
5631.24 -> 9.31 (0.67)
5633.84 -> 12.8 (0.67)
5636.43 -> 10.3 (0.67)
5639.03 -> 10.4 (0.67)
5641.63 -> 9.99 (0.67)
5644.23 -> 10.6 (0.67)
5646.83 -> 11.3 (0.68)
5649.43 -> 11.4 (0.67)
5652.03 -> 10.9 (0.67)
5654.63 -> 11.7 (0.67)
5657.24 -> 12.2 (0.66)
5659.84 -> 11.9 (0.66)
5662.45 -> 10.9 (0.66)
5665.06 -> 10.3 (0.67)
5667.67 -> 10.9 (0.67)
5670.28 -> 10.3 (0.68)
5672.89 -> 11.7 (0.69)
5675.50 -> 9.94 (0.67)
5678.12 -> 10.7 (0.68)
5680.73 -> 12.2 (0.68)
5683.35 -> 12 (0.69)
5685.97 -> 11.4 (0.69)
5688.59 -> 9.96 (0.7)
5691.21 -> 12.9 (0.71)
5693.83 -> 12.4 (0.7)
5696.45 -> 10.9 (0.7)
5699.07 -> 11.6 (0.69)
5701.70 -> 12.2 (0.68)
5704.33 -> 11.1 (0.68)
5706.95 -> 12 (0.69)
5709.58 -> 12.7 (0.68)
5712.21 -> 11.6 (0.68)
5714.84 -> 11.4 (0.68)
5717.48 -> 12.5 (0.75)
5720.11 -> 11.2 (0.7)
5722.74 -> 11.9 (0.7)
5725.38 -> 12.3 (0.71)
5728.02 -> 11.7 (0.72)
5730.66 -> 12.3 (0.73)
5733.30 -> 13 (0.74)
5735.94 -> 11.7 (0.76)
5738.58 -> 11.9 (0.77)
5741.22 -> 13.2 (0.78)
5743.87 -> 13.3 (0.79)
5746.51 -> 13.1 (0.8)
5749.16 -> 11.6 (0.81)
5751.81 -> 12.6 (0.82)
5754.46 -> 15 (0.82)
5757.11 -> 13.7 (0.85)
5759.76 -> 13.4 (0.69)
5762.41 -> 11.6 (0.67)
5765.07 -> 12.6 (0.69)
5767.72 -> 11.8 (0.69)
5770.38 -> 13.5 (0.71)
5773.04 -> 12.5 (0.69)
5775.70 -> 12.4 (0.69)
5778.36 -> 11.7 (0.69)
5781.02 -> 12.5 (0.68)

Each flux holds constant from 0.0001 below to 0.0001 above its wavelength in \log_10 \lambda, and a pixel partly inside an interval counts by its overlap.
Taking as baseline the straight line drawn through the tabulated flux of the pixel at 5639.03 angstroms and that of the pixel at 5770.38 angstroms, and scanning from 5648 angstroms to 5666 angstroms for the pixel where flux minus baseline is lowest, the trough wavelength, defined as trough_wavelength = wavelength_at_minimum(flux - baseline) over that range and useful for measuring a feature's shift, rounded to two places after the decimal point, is 5665.06 angstroms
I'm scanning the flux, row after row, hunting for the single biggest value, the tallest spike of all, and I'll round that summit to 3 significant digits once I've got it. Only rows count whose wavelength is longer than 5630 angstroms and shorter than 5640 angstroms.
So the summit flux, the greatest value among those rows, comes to 12.8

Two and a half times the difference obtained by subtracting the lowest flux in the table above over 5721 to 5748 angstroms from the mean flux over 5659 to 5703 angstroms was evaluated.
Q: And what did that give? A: -1.0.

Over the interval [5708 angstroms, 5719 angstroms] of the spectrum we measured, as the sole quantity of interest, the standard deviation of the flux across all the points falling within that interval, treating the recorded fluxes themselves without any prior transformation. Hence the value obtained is 0.6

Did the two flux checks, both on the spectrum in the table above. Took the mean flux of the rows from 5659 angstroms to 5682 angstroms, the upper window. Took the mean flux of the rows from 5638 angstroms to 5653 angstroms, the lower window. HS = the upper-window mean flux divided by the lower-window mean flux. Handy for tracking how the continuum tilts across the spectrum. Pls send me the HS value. 1.02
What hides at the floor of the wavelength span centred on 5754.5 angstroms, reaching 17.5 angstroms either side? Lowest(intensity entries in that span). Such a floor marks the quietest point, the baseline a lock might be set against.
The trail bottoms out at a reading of 11.6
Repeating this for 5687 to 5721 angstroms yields 9.96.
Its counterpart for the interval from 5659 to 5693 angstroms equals 9.94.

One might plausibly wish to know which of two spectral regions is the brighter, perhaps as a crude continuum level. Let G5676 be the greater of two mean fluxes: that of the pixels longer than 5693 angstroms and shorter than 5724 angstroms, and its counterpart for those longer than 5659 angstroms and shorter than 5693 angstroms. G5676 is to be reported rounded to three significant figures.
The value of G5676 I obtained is 11.8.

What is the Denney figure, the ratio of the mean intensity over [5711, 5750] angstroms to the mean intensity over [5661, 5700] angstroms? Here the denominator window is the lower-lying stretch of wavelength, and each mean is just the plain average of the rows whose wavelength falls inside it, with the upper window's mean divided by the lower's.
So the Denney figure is 1.09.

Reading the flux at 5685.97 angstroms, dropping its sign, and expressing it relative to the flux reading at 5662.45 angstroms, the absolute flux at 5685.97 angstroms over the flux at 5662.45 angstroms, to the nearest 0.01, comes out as 1.05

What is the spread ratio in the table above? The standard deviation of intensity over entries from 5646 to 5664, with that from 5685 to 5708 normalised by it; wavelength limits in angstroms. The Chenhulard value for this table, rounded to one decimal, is 1.8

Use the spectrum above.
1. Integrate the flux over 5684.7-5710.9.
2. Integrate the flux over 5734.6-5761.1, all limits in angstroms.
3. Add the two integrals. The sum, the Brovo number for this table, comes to 650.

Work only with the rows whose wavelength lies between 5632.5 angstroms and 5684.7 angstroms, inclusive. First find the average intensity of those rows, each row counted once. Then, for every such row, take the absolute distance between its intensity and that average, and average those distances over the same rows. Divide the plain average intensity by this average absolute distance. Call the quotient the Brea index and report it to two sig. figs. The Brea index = 16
